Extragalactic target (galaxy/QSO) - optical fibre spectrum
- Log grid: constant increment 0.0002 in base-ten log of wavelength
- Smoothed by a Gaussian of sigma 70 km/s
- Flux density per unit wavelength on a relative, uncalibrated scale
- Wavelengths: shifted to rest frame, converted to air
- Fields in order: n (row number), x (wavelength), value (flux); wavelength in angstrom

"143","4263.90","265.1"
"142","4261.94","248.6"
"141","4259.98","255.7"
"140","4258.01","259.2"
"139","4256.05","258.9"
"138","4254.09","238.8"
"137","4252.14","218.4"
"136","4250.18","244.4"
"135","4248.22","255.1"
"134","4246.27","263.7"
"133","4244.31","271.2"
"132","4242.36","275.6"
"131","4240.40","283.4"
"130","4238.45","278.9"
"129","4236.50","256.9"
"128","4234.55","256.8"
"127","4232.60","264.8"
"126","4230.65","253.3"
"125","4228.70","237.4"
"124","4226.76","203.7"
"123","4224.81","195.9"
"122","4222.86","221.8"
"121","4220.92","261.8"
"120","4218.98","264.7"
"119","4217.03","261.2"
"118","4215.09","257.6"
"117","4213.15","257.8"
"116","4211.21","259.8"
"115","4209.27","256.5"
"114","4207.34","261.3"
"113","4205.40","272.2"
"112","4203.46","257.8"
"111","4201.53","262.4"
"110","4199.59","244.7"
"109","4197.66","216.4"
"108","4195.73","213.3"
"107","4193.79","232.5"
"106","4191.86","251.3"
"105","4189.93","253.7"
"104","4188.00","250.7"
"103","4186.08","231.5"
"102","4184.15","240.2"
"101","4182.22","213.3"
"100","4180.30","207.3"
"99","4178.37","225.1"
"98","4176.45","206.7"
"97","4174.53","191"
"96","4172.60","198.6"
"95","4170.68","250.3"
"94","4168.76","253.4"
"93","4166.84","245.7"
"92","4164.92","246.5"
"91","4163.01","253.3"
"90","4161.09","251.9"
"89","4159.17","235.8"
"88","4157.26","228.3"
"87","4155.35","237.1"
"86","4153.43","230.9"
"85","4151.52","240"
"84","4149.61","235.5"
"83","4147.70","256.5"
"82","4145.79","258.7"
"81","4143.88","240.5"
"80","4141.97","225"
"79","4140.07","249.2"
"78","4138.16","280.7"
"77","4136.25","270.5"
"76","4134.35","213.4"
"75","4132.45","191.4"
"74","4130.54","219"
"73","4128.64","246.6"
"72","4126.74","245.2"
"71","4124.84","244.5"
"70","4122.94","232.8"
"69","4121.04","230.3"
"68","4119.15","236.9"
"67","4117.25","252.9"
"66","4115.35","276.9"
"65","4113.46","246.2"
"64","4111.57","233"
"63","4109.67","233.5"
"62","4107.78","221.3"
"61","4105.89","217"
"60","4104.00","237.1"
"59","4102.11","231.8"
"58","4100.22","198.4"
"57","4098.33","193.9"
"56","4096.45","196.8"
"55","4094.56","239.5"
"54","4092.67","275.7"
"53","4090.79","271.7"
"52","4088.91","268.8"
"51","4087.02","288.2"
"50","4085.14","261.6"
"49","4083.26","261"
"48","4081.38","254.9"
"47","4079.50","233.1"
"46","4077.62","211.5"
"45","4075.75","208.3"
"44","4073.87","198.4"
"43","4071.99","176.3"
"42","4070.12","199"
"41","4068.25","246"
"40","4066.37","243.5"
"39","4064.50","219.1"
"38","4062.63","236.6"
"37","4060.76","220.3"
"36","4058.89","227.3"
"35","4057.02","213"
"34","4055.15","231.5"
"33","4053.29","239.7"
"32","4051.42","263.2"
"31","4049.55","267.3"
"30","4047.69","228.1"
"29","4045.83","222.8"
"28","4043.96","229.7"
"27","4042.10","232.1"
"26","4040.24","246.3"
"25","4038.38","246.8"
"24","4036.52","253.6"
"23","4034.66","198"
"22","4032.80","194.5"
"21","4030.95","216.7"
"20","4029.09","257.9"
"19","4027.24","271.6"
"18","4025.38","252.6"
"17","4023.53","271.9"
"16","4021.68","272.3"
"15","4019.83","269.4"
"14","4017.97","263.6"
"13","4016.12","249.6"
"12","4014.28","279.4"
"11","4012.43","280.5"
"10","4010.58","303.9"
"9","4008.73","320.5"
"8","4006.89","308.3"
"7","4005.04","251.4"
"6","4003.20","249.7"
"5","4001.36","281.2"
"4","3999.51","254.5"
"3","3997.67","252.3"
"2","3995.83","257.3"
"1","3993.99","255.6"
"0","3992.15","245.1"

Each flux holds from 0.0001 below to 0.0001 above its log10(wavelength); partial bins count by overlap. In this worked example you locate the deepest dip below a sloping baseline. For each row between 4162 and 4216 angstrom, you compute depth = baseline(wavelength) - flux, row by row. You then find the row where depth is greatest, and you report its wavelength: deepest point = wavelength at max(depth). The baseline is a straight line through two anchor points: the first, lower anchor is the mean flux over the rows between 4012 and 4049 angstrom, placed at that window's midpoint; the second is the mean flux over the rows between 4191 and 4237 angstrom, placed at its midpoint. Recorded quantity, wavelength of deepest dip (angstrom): 4174.53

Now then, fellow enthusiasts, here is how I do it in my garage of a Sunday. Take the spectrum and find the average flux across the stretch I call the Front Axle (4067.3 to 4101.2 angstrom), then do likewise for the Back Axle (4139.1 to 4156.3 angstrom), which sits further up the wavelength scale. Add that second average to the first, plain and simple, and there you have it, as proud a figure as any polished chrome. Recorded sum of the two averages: 474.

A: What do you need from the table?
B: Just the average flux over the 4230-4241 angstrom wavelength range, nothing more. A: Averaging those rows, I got 266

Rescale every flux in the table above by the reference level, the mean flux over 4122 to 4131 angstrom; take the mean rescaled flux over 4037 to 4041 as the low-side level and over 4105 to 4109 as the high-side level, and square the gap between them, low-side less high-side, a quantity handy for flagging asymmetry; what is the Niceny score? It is 0.013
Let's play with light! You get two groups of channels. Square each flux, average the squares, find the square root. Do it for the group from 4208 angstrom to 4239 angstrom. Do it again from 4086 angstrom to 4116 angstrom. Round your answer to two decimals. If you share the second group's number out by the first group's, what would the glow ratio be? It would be 0.96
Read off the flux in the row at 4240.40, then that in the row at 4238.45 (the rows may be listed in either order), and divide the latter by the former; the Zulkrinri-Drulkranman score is 0.98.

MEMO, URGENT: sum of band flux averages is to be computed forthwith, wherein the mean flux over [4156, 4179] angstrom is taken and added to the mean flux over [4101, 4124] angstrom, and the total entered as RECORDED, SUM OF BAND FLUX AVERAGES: 470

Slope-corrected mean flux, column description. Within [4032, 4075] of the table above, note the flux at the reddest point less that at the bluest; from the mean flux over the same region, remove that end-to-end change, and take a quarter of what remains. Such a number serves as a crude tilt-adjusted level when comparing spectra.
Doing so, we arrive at 56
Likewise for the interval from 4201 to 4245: 62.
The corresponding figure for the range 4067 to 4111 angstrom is 61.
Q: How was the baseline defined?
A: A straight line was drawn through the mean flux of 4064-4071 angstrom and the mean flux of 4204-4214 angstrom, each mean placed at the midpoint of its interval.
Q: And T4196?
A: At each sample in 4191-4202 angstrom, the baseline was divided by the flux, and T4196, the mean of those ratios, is 1.10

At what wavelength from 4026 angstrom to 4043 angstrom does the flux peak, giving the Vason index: 4027.24 angstrom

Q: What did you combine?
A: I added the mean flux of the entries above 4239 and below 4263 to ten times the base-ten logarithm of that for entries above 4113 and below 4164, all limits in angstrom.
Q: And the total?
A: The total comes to 280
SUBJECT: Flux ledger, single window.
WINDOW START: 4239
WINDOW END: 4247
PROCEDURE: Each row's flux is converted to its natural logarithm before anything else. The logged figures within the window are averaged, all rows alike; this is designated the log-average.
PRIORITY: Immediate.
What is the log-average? 5.61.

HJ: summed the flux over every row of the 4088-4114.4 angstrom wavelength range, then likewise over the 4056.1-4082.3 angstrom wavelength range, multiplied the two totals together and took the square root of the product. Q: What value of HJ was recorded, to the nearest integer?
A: 3175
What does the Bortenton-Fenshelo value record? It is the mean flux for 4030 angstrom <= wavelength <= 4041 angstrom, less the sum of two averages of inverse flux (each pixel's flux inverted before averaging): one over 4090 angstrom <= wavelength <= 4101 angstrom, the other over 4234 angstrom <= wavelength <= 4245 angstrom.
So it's 226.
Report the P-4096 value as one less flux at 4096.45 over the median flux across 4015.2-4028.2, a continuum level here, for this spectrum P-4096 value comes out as 0.27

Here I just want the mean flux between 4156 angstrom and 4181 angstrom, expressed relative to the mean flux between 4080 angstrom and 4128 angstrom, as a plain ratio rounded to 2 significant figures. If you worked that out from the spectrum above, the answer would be 0.95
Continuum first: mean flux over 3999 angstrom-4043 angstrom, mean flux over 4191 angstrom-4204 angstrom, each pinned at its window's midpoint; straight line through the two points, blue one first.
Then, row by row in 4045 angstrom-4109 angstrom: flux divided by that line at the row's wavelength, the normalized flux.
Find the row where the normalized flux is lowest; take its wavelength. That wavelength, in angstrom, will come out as 4071.99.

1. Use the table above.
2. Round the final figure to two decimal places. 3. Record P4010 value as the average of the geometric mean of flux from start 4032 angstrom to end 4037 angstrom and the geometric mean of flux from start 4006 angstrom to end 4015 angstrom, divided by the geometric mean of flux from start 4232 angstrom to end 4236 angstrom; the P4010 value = 0.98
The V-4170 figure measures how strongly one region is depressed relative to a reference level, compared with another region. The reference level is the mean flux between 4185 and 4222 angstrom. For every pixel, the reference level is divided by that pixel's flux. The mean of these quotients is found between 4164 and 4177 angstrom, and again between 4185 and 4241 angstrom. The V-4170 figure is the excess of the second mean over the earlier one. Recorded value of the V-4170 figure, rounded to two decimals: -0.10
